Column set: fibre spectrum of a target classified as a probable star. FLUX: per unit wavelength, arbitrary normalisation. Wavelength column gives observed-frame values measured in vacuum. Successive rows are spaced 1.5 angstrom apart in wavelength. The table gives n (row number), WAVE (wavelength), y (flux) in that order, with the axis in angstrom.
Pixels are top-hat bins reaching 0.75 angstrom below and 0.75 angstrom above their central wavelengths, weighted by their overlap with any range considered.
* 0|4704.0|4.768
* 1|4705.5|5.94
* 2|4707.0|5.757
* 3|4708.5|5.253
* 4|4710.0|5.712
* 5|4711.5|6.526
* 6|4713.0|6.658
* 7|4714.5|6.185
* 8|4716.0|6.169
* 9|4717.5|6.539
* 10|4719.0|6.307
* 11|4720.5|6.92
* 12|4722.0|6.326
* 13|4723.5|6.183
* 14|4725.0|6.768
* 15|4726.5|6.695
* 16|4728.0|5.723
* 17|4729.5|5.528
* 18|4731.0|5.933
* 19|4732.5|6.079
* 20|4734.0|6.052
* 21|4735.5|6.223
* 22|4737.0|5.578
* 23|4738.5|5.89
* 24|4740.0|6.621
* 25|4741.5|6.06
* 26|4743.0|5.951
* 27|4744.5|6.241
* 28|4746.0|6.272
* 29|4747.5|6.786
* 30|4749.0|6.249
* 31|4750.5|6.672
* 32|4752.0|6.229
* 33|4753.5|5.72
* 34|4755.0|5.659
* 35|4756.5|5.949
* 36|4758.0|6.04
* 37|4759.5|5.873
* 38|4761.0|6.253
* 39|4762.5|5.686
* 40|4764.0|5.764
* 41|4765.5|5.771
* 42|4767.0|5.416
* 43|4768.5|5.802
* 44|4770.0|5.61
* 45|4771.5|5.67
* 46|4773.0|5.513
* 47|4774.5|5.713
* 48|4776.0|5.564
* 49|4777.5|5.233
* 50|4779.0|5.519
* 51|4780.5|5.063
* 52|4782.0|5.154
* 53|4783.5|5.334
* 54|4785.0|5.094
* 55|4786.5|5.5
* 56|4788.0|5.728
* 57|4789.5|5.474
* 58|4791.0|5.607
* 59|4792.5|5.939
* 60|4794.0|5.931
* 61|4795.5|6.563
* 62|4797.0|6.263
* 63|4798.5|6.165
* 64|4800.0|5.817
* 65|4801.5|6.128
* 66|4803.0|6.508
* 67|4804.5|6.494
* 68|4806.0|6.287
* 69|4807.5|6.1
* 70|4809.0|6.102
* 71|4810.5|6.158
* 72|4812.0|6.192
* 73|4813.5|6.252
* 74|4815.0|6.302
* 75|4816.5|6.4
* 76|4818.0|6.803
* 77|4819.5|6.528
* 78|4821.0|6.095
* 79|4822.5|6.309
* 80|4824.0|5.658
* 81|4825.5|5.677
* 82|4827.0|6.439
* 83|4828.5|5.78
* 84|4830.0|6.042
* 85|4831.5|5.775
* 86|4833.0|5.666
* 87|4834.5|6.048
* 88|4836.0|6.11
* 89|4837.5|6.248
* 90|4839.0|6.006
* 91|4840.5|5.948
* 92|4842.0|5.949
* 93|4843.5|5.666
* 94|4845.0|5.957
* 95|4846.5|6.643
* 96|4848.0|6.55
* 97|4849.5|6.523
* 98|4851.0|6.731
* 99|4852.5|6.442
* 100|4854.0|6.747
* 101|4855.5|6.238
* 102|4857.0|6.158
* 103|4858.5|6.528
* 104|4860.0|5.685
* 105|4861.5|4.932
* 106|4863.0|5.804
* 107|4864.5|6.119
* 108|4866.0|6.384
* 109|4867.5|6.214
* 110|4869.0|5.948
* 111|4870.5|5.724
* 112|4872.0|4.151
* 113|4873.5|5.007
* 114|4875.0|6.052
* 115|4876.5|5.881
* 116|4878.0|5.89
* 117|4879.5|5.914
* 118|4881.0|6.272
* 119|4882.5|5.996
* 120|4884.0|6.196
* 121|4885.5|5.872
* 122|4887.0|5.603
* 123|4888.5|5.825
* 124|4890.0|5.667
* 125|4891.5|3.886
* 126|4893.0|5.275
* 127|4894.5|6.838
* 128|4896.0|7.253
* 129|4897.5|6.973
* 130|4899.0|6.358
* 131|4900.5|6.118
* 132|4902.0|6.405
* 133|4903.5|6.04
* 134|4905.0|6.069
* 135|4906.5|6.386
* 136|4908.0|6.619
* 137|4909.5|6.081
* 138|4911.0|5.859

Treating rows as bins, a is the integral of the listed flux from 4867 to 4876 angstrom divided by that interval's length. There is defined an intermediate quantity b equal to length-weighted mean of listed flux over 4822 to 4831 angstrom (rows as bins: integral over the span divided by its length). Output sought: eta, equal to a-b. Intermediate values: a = 5.5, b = 5.97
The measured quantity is -0.5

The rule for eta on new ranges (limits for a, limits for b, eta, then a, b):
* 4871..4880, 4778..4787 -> 0.2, 5.5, 5.27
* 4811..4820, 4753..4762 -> 0.5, 6.4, 5.91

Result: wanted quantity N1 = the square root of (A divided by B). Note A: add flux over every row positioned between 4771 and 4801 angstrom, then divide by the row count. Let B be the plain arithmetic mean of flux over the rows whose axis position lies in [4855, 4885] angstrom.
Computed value 0.98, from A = 5.64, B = 5.85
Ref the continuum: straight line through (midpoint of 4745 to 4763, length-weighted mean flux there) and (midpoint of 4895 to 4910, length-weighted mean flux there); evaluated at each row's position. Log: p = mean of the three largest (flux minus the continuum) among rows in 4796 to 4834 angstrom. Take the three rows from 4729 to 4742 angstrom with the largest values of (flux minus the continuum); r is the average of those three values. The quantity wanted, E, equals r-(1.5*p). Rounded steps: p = 0.4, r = 0.22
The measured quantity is -0.32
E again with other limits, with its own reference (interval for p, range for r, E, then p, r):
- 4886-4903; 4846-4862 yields -0.51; 0.6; 0.38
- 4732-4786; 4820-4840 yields -0.83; 0.6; 0.05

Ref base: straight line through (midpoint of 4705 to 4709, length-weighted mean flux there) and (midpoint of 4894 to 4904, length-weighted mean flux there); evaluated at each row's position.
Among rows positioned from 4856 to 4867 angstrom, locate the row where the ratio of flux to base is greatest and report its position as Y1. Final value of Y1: 4858.5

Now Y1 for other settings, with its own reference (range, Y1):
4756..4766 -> 4761.0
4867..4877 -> 4867.5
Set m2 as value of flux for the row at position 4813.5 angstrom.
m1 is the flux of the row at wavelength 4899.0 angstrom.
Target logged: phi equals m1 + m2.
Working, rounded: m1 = 6.358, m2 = 6.252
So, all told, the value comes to 12.6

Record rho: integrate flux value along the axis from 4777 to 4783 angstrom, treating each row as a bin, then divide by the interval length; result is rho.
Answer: 5.25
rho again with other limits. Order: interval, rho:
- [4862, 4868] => 6.08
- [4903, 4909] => 6.28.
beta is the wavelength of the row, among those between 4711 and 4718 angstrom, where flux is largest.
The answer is 4713.0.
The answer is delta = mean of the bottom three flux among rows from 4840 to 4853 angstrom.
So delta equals 5.9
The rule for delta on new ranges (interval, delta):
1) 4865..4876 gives 5.0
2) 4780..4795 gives 5.1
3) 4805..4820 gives 6.1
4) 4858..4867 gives 5.5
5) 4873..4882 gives 5.6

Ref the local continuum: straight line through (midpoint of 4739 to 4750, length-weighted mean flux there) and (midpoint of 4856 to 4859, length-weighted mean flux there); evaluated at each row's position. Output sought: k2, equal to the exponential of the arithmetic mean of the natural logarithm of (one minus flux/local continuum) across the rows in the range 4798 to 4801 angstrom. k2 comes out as 0.04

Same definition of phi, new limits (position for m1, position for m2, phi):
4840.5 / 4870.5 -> 11.7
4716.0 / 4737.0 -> 11.7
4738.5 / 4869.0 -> 11.8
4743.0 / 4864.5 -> 12.1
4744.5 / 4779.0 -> 11.8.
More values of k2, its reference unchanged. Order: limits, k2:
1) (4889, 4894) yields 0.19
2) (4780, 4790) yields 0.15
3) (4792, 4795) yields 0.06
